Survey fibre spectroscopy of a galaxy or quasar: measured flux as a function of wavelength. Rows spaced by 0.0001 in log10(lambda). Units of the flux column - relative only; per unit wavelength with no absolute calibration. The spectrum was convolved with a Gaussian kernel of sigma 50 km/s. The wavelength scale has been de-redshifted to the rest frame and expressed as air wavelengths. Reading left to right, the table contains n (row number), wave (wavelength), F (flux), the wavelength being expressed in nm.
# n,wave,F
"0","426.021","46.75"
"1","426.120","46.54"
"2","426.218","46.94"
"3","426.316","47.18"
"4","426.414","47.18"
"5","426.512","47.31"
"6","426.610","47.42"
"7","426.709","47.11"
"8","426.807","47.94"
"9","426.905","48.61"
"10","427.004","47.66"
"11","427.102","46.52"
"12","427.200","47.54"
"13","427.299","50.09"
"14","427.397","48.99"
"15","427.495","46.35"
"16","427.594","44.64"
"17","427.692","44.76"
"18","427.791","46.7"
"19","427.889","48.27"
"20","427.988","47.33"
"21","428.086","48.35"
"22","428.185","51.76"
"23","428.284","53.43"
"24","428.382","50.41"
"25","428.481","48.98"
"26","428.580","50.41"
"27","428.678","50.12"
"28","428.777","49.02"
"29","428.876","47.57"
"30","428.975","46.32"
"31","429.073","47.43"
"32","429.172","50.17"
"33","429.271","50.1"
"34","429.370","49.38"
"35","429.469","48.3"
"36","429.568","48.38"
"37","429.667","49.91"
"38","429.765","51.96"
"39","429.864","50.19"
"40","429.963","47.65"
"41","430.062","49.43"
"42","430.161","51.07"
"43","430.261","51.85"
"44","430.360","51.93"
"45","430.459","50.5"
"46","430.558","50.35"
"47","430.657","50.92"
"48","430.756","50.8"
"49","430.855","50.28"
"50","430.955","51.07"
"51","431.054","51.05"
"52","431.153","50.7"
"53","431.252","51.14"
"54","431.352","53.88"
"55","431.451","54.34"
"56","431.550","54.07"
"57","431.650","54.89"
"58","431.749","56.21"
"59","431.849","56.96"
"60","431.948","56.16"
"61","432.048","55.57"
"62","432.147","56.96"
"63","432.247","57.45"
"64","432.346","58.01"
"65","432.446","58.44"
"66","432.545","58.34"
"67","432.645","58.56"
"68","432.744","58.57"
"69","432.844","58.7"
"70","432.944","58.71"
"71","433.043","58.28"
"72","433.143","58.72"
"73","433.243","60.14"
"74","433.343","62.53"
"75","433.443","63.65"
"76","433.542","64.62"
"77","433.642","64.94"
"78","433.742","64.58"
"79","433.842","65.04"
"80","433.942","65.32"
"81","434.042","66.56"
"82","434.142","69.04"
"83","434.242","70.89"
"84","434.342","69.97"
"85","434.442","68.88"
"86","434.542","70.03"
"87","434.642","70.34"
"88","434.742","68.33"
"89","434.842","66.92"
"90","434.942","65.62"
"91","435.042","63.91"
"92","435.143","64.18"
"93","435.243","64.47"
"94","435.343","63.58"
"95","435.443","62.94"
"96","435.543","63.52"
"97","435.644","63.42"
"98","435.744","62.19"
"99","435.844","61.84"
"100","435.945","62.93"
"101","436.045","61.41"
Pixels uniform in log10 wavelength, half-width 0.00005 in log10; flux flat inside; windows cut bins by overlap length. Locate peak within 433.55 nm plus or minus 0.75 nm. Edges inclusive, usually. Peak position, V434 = 434.242 nm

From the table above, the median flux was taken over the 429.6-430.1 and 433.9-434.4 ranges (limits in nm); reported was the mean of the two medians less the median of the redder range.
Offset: -10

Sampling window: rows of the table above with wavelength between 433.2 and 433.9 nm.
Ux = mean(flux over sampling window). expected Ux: 64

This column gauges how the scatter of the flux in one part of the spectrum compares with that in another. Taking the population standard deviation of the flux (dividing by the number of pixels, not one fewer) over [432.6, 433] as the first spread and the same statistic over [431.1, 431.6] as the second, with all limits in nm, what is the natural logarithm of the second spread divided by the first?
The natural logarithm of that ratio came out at 3.11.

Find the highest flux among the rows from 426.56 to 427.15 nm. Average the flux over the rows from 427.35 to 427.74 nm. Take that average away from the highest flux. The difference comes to 2.4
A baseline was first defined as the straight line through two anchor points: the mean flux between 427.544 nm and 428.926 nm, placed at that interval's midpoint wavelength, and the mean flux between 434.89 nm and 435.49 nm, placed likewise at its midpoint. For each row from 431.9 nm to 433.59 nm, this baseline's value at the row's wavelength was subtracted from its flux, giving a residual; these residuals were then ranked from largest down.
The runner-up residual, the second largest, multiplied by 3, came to 10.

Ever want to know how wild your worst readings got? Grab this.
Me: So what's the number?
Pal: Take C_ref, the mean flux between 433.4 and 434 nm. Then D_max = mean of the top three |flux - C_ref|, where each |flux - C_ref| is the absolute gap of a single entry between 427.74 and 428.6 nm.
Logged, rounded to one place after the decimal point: 17.3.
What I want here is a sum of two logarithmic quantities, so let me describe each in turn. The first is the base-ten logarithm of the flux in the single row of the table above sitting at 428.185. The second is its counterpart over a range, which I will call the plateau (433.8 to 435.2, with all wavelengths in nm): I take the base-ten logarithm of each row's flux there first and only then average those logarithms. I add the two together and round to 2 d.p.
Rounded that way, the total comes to 3.54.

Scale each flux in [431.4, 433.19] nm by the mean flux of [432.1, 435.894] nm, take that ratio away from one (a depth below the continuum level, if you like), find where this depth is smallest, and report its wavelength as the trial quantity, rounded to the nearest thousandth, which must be 433.143 nm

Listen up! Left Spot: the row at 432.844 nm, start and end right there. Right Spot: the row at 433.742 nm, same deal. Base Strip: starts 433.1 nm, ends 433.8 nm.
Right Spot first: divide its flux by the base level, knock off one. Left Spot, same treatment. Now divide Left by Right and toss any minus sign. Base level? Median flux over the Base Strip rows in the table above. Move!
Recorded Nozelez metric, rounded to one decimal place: 5.3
